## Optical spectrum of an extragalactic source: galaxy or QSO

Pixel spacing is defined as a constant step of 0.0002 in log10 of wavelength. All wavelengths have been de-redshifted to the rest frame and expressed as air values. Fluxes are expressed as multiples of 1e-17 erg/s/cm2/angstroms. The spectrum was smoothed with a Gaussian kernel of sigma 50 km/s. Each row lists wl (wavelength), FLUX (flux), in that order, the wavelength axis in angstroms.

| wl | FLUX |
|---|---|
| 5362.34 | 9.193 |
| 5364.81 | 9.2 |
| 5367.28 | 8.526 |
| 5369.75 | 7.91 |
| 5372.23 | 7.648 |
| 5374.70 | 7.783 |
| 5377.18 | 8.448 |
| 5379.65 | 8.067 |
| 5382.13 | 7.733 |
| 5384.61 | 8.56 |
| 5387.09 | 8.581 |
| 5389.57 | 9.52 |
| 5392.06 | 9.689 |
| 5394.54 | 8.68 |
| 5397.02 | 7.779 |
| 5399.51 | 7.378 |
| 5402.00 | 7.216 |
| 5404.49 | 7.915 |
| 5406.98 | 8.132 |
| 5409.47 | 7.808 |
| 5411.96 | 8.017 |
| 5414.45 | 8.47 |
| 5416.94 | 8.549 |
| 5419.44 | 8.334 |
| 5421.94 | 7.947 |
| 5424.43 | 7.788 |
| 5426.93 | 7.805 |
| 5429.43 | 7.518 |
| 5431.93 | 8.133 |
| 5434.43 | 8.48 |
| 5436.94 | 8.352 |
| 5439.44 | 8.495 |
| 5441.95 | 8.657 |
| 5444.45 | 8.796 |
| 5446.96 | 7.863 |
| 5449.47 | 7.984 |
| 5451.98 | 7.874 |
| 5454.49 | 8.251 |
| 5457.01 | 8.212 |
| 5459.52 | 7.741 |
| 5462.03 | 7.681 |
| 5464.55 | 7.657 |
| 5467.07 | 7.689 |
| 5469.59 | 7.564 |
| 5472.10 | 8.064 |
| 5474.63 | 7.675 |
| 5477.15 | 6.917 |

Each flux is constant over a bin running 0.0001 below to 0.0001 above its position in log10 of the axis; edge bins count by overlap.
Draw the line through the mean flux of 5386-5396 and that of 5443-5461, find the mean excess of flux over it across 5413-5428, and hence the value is -0.47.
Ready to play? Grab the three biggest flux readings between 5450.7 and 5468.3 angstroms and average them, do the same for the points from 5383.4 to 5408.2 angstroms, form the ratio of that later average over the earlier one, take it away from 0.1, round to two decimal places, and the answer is -0.77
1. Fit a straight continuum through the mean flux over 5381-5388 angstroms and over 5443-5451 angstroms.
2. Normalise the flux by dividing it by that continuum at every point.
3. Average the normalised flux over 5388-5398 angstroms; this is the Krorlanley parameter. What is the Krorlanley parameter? 1.08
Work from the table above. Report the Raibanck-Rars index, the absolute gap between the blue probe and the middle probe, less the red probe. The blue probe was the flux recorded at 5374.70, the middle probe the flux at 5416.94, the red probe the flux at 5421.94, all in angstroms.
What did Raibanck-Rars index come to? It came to -7.18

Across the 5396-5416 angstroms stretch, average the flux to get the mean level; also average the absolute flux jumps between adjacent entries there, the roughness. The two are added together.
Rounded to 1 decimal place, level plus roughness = 8.2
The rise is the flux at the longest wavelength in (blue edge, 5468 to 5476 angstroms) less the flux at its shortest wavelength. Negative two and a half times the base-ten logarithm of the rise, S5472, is 2.4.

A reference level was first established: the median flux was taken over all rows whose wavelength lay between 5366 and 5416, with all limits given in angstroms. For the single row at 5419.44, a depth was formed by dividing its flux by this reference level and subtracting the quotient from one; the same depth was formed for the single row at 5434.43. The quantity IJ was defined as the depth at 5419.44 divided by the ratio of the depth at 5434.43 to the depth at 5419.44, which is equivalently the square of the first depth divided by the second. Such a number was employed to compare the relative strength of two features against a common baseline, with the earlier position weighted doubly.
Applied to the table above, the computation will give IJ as -0.024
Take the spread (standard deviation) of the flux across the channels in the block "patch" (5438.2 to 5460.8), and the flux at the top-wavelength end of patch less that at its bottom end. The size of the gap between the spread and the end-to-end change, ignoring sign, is 1.1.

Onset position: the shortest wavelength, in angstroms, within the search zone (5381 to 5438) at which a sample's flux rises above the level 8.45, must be 5384.61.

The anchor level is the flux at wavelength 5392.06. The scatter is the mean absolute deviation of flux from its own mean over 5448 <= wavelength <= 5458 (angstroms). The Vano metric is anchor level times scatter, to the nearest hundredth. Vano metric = 1.47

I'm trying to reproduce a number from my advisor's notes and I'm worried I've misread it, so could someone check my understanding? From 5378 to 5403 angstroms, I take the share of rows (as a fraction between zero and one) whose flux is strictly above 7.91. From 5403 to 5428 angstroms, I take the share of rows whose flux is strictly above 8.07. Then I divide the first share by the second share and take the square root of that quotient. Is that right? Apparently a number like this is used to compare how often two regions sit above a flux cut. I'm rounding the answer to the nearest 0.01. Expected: 1.22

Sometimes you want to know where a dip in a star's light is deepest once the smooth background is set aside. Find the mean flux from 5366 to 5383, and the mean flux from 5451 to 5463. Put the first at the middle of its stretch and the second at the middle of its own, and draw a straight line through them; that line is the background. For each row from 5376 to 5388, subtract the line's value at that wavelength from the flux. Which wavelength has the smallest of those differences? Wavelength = 5382.13 angstroms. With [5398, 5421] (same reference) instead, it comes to 5402.00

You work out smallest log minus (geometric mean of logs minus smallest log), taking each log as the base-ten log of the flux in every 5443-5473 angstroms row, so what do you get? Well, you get 0.858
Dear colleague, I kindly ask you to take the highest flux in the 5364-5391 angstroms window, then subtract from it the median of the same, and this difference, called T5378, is 1.07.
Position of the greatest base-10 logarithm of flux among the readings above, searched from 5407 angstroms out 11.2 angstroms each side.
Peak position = 5416.94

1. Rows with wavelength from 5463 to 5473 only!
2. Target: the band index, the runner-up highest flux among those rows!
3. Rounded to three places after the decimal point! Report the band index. 7.689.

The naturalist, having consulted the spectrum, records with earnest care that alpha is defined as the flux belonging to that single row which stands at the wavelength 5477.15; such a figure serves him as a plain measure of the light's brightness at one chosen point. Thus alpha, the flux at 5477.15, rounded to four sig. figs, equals 6.917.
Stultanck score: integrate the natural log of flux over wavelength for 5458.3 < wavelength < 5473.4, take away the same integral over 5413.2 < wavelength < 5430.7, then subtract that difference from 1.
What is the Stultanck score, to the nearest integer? 7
